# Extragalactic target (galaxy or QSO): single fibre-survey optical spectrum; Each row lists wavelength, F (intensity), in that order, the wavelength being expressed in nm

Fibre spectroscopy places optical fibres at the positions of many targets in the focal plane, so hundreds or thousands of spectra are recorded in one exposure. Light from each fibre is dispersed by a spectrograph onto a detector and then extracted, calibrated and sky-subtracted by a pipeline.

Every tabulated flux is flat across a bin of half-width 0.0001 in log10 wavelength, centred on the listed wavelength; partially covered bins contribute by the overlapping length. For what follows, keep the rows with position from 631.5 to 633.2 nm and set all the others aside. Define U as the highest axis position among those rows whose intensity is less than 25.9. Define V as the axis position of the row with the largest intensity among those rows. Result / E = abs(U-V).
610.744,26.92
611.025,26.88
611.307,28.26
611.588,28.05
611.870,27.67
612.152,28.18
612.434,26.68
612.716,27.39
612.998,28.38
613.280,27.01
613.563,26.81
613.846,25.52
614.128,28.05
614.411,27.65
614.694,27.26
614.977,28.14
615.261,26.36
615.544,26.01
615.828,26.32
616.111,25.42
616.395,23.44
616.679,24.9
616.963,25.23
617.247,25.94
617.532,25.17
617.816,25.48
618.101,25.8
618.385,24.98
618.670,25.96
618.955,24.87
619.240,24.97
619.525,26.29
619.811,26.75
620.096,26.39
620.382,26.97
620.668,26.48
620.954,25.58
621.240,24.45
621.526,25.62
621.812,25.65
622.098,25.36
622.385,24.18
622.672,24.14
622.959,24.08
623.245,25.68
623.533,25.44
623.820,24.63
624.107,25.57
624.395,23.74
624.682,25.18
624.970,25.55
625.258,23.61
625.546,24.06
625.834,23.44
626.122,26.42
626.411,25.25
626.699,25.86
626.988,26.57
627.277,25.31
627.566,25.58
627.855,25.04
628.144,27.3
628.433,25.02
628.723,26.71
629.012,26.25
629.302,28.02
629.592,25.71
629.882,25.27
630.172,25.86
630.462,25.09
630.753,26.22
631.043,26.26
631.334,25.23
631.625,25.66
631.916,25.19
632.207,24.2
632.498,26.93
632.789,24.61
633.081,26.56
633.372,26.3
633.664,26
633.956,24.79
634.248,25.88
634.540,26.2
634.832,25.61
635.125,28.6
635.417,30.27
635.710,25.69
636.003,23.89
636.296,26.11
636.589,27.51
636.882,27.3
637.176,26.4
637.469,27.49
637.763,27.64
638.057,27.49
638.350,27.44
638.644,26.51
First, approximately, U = 632.789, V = 632.498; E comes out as 0.29 nm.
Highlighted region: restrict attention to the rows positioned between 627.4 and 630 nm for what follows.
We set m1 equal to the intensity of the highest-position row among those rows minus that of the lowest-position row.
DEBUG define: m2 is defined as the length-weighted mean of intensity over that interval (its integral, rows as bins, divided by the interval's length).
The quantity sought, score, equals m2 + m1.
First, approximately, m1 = -0.31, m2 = 26.1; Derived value 25.8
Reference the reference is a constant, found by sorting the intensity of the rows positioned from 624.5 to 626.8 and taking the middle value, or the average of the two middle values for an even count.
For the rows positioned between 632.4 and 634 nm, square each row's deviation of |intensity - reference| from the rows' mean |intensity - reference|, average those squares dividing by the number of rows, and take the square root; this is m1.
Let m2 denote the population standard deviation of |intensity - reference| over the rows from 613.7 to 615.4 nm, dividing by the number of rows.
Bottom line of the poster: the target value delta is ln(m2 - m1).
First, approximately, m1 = 0.44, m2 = 0.94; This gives -0.7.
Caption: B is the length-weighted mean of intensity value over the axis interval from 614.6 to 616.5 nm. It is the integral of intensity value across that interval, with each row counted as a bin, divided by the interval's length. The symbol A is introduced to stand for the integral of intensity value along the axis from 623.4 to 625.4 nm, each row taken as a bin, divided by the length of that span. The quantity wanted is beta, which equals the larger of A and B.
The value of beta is 26.2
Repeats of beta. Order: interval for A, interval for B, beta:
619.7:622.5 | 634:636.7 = 26.6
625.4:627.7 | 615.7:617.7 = 25.3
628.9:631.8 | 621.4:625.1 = 25.9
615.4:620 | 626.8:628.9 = 25.9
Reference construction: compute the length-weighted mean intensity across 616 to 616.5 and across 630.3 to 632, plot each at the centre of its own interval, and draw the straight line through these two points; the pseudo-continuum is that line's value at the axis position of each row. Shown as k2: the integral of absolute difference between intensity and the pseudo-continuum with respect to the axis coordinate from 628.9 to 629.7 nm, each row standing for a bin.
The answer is 1.0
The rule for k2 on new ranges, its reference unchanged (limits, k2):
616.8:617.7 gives 0.8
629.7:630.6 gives 0.3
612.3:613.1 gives 2.6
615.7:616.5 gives 1.0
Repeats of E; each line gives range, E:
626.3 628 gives 0.87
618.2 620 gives 0.57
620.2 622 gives 1.43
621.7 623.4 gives 0.00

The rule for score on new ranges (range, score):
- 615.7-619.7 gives 25.3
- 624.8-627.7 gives 25.2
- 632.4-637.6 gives 27.0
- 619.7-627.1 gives 25.1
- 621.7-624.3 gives 24.9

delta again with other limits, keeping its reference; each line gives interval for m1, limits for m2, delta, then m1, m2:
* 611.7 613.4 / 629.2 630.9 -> -1.1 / 0.60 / 0.93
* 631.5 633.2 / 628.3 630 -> -1.0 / 0.57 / 0.94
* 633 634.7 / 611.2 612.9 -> -1.4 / 0.30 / 0.55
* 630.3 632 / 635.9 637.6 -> -2.1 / 0.44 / 0.56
